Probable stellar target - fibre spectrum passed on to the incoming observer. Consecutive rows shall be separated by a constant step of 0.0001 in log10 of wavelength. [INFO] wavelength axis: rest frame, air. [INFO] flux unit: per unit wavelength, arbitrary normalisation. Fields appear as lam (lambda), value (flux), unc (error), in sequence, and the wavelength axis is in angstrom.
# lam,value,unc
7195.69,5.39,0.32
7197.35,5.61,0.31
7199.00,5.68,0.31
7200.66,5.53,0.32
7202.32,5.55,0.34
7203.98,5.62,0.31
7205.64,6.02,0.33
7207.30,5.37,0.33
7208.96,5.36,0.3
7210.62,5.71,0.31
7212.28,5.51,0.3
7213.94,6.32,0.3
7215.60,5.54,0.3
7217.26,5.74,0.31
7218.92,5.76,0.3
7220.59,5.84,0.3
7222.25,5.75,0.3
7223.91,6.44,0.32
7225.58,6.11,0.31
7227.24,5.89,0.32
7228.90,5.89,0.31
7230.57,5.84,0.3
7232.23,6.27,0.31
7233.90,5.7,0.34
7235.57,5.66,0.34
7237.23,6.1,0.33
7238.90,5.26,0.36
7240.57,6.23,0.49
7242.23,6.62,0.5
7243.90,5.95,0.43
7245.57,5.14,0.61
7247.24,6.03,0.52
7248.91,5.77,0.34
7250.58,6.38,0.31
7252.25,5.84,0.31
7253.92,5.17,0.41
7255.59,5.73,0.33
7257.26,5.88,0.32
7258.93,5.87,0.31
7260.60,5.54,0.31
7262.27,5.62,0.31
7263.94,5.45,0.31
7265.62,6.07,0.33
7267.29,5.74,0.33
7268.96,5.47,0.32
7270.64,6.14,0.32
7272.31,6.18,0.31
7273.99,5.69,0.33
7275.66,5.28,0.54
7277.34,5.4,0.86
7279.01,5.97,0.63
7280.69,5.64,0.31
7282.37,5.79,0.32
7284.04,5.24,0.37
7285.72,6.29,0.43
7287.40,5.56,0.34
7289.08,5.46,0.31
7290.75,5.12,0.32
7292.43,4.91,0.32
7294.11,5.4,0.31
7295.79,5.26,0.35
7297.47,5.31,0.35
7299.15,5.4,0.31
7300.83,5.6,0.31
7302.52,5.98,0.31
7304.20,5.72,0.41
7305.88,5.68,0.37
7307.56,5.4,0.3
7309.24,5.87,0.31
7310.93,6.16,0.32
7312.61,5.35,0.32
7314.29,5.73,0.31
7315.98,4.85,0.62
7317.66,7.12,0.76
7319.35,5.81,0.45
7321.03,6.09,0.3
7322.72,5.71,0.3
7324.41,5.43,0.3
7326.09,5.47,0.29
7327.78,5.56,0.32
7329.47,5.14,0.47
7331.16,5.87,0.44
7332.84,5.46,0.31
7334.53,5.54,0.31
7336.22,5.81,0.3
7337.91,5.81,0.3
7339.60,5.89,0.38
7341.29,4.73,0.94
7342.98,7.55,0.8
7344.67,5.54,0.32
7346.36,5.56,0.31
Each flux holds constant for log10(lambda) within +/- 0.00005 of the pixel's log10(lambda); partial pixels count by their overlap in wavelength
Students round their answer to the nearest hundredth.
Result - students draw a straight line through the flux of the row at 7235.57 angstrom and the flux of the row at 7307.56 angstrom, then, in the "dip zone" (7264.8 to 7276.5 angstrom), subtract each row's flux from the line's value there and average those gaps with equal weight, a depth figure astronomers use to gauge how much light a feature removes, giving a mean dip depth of -0.26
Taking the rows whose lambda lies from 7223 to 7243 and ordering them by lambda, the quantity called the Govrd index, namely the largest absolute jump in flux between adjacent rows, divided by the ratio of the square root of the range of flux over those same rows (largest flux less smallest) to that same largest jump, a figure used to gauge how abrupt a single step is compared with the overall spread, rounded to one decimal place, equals 0.8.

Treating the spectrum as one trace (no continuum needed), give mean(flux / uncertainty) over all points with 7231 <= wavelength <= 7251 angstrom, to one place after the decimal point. 15.3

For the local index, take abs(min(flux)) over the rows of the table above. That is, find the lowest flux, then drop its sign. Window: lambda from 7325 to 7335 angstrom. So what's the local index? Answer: 5.14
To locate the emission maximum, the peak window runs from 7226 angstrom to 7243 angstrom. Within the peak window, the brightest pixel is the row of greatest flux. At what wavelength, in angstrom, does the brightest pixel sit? 7242.23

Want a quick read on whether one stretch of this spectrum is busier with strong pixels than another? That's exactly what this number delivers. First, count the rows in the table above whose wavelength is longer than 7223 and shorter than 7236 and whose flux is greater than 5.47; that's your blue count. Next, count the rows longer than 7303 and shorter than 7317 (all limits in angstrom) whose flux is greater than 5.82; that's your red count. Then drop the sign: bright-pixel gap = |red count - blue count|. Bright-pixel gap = 6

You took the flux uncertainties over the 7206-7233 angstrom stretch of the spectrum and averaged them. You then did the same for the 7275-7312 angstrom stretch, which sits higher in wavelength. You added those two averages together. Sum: 0.689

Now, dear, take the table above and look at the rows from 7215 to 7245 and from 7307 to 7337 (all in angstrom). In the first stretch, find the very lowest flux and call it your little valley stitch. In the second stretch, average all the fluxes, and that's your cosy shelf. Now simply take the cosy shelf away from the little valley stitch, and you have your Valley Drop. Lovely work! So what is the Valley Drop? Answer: -0.43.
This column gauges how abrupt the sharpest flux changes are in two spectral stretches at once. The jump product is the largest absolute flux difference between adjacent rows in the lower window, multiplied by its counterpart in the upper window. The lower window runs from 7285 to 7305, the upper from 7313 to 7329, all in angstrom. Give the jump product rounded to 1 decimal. 1.7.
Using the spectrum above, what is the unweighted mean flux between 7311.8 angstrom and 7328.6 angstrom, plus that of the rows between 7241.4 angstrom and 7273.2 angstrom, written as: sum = 11.5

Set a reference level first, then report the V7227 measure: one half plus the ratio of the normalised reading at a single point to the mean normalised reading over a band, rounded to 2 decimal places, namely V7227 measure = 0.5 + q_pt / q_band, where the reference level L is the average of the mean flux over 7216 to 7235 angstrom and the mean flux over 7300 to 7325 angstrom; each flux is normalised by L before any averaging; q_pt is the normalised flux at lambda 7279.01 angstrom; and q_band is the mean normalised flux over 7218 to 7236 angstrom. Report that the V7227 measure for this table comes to 1.51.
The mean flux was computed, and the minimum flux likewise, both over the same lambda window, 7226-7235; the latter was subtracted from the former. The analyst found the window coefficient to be 0.22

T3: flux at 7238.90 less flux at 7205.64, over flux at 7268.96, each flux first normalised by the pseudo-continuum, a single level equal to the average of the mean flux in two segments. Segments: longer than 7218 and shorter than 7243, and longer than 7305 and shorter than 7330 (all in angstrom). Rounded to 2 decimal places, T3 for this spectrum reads -0.14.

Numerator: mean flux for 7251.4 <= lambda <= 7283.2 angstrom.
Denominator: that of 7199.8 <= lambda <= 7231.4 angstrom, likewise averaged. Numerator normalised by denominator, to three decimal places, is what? 0.988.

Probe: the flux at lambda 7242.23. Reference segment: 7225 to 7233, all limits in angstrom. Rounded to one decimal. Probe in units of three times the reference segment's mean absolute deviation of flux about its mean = 14.5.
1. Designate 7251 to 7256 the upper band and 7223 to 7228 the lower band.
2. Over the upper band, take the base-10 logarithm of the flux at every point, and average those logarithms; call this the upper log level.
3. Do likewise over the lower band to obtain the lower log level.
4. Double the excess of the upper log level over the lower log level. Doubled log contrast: -0.08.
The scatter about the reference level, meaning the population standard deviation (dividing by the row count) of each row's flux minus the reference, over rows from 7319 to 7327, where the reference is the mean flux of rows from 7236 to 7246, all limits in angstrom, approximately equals 0.24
